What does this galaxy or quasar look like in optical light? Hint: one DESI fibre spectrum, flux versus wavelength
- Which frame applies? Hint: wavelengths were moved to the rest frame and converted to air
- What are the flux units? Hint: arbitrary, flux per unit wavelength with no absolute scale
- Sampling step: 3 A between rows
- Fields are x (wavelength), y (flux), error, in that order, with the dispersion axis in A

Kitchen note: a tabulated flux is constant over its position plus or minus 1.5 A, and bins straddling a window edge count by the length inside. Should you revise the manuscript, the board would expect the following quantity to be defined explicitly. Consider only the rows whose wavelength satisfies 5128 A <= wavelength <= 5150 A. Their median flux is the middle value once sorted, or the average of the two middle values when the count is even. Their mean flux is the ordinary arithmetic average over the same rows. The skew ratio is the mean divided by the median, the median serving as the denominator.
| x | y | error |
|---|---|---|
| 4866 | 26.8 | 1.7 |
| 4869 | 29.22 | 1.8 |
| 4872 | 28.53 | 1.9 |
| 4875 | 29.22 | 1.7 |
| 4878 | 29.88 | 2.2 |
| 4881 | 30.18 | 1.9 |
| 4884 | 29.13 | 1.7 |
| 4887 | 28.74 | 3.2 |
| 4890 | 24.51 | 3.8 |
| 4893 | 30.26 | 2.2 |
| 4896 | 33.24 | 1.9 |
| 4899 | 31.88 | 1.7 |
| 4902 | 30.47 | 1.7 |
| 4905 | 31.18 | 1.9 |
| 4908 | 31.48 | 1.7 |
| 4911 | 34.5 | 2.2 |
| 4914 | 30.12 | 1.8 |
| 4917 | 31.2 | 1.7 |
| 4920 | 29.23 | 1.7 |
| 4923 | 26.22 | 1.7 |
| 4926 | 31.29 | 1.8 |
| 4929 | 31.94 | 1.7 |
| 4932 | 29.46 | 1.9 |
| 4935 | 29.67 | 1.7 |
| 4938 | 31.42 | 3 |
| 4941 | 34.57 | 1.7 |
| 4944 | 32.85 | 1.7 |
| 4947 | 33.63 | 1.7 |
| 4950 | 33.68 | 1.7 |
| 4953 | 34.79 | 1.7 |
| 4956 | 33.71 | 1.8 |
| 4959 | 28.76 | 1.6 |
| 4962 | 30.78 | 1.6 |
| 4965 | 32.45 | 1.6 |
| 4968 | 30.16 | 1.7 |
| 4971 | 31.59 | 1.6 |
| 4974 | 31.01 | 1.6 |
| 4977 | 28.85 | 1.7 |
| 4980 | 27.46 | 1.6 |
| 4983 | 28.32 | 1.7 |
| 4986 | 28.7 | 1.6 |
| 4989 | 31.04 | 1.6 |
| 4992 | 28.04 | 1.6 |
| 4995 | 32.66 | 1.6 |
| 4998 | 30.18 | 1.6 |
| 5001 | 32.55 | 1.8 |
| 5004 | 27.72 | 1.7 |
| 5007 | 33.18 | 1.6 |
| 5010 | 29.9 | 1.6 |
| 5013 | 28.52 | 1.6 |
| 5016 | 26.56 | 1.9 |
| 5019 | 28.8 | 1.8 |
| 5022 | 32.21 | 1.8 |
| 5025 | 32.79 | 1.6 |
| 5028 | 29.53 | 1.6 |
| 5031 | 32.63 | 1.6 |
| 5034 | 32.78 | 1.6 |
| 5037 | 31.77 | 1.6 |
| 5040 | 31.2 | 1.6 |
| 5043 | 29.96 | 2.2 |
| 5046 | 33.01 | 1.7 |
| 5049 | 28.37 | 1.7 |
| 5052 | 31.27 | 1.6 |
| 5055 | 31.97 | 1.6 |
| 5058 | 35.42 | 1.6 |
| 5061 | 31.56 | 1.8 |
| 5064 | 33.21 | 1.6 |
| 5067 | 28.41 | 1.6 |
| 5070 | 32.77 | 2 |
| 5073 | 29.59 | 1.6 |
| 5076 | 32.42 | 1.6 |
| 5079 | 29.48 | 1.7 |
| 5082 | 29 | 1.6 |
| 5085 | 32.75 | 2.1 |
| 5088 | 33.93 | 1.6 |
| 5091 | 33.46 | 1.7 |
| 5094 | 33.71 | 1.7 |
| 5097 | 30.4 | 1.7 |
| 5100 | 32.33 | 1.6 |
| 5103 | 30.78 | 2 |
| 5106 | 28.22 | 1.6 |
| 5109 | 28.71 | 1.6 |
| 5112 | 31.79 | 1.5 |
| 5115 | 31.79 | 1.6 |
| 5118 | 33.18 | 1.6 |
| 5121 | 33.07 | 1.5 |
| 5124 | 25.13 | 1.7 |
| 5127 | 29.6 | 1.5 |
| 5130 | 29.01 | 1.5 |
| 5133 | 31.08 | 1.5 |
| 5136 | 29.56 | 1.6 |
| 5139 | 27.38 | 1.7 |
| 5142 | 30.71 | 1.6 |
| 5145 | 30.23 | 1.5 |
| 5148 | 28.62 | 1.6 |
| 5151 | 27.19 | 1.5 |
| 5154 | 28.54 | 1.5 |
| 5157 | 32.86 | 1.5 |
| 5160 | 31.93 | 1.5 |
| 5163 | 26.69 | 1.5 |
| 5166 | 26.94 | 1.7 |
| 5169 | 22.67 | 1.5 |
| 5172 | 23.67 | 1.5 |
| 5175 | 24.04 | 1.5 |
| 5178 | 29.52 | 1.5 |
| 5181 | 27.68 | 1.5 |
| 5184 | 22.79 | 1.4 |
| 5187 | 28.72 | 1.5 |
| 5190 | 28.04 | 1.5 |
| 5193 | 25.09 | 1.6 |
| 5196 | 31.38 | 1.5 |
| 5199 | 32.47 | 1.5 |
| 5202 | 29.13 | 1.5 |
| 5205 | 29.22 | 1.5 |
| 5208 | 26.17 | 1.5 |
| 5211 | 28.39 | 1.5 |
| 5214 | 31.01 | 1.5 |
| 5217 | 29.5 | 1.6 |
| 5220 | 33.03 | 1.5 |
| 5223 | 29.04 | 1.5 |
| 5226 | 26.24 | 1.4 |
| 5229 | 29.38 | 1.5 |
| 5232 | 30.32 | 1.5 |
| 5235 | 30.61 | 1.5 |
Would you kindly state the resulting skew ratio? 1.00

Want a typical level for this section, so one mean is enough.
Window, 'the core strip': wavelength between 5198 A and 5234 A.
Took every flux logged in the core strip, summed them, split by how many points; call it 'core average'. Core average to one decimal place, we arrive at 29.5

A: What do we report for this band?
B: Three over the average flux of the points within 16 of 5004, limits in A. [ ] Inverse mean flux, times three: 0.1003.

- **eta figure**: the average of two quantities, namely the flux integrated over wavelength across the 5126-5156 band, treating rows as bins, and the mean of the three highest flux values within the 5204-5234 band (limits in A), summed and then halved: 454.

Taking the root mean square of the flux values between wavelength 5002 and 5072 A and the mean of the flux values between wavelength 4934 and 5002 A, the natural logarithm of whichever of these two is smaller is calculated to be 3.44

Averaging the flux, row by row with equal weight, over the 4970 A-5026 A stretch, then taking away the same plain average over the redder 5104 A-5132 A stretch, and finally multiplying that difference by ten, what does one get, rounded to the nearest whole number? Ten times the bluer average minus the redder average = -1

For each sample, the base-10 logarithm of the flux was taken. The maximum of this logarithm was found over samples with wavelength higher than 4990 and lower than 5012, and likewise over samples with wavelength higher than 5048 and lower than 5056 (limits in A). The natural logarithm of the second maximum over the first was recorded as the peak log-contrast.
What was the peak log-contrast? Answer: -0.011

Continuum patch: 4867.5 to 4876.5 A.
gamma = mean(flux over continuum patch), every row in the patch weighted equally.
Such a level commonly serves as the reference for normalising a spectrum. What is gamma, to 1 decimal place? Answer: 29.0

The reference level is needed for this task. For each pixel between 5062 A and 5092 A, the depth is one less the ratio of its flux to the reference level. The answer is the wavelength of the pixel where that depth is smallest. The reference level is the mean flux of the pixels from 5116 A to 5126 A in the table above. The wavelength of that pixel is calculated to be 5088 A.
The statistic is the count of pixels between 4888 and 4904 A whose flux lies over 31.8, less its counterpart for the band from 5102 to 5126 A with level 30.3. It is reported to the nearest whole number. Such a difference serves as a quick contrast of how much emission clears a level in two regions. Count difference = -3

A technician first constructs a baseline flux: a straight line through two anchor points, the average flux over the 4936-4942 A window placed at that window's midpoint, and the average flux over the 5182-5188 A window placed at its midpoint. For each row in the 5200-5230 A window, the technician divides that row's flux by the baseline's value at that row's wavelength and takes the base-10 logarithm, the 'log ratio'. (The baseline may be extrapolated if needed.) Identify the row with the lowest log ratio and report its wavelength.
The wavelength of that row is 5208 A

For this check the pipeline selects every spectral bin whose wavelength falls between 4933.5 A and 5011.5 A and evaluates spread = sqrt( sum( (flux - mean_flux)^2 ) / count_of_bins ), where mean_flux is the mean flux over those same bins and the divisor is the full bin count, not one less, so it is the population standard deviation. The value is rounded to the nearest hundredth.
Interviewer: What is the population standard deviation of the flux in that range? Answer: 2.17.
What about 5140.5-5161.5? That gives 1.87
